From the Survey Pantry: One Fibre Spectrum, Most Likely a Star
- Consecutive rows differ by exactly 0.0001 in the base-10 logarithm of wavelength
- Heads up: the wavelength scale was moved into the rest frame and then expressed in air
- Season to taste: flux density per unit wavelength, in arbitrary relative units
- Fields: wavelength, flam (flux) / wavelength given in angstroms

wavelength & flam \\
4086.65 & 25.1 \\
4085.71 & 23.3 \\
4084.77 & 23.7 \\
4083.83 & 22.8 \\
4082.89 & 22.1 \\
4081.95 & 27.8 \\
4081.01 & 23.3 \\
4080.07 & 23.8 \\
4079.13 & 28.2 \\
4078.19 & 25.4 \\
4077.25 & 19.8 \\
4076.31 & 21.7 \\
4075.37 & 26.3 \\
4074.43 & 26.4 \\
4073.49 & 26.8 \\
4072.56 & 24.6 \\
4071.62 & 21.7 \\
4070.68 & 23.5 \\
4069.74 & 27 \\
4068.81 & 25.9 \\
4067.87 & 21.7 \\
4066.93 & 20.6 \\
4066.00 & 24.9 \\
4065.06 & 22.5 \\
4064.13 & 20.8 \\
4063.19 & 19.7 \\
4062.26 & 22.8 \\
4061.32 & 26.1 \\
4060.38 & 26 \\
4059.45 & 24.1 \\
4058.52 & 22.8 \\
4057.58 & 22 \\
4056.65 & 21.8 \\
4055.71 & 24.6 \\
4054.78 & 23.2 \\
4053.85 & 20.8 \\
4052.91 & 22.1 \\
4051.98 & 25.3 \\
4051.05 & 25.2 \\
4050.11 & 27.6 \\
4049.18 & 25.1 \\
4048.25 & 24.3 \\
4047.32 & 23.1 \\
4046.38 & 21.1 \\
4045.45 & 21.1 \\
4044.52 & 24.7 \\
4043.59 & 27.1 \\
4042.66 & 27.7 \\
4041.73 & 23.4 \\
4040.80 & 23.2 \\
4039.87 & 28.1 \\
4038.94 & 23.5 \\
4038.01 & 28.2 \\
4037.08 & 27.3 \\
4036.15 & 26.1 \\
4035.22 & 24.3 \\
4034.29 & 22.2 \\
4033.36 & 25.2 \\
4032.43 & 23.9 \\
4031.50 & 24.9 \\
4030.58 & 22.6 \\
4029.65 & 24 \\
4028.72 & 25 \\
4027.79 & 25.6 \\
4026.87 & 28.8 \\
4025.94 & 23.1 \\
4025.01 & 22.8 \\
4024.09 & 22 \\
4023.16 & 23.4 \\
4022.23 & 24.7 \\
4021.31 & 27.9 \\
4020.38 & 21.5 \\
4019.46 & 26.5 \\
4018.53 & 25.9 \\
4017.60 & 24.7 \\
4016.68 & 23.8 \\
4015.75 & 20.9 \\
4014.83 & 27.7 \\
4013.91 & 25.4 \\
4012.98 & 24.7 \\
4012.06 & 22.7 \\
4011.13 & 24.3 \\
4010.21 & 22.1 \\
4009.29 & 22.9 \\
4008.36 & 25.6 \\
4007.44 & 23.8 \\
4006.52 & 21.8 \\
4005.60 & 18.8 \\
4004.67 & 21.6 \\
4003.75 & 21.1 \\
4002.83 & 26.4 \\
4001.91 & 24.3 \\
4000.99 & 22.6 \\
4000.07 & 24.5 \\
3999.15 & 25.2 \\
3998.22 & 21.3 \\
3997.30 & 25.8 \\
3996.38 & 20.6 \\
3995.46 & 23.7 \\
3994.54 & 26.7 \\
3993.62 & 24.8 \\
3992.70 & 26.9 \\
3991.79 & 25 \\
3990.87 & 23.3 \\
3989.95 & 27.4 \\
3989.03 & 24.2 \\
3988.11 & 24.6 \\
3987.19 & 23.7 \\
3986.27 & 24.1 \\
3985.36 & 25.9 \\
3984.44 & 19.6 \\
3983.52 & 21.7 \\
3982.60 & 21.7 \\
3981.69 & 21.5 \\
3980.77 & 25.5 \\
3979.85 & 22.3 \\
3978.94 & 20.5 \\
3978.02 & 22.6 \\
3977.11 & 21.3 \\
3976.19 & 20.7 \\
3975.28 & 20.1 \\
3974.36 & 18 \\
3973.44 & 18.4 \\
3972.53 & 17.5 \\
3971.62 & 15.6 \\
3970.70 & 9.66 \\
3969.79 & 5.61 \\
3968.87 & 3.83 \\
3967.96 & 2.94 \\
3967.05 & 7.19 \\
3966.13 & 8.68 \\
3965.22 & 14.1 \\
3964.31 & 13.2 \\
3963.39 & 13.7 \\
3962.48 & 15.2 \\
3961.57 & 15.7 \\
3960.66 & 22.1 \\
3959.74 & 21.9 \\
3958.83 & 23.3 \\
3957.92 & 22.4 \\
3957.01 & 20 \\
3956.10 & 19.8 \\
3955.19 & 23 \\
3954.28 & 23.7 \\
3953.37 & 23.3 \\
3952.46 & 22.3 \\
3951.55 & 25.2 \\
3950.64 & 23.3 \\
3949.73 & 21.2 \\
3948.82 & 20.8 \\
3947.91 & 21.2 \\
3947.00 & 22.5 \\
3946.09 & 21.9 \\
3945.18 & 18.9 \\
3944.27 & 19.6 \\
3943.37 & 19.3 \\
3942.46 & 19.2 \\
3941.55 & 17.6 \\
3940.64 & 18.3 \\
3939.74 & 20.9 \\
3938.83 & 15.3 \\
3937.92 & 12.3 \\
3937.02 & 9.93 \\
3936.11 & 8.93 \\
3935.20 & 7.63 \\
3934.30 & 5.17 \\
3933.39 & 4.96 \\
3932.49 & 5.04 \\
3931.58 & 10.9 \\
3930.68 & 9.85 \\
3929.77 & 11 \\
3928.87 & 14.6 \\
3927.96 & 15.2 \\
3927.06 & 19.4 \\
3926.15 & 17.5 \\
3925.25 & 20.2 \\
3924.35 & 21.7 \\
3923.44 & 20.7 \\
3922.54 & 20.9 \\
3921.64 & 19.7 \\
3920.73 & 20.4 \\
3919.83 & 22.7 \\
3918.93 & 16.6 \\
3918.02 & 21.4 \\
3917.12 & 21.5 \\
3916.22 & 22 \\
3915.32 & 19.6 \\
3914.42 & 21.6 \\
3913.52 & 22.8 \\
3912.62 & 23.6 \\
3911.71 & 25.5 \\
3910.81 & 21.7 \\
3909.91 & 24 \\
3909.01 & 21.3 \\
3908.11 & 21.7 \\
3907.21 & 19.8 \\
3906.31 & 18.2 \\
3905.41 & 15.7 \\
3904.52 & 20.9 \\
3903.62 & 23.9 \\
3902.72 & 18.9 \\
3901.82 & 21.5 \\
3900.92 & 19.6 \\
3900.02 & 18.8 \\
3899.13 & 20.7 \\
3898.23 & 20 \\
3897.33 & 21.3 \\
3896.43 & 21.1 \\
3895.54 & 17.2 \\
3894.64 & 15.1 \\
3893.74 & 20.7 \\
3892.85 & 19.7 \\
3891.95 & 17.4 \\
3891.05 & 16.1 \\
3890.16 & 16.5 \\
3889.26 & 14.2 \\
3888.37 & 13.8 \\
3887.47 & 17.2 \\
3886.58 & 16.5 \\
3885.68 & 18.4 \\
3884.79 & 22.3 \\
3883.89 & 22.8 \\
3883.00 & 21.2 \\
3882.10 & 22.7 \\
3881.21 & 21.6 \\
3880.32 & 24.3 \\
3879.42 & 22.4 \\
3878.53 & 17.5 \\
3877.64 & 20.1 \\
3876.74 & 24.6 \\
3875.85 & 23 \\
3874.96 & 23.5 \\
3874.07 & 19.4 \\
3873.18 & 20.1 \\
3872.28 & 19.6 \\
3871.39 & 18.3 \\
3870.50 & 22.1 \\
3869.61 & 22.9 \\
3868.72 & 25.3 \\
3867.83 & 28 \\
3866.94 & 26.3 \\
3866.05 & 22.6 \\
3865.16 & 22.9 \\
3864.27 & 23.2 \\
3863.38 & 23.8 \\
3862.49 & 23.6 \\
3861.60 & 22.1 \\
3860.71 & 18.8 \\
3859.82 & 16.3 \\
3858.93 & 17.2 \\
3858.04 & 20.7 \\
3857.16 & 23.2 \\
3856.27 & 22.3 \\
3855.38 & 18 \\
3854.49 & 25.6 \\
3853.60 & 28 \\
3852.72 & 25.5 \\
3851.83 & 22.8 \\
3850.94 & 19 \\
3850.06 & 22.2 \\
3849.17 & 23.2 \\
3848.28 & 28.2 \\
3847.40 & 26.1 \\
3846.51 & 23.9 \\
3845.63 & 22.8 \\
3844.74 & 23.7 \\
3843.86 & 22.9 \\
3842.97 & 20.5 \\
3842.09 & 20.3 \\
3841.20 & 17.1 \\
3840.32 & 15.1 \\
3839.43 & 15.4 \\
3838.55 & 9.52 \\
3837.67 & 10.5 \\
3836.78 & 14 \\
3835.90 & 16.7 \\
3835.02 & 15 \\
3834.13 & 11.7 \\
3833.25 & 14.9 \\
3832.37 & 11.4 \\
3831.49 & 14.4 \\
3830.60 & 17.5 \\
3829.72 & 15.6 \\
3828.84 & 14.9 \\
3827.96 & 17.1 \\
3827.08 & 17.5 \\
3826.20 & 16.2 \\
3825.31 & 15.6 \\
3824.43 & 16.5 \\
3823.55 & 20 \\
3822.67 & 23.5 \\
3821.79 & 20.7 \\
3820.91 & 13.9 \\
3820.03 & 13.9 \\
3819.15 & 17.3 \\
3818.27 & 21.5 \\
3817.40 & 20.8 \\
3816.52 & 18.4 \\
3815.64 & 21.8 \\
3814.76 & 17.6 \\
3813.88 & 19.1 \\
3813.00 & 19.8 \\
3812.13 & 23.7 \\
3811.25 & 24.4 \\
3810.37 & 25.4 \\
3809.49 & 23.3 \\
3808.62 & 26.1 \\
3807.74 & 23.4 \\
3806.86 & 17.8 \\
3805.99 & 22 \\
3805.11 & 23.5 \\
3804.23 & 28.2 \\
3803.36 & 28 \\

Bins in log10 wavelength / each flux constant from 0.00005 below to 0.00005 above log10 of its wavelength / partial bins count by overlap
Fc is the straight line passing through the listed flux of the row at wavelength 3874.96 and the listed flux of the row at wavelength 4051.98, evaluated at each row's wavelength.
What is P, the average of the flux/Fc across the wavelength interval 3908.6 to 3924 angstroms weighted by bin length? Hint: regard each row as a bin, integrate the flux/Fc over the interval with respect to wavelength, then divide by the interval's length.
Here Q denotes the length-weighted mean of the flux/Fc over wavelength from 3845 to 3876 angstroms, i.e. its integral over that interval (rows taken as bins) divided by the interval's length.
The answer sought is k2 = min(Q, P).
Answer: 0.900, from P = 0.90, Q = 0.967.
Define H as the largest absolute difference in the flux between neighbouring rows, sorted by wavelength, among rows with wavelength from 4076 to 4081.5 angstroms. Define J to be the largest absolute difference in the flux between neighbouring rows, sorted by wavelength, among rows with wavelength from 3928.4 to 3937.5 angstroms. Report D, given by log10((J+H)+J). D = 1.24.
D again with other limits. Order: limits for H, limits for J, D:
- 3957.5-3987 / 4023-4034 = 1.25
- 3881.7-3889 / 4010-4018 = 1.24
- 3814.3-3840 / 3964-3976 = 1.27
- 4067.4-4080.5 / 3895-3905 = 1.19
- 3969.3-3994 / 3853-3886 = 1.33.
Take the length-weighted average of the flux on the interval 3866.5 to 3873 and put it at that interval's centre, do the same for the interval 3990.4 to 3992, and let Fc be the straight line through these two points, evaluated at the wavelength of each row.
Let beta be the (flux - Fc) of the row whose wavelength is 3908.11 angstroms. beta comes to -1.7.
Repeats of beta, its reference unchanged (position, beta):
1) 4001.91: 0.2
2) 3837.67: -12.3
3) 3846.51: 1.0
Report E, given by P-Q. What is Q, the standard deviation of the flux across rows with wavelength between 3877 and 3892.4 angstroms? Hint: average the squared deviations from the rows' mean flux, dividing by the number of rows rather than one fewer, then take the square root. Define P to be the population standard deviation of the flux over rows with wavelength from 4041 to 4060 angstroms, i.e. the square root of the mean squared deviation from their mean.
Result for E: -1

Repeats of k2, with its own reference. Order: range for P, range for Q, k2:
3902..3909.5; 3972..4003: 0.846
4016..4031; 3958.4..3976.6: 0.587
